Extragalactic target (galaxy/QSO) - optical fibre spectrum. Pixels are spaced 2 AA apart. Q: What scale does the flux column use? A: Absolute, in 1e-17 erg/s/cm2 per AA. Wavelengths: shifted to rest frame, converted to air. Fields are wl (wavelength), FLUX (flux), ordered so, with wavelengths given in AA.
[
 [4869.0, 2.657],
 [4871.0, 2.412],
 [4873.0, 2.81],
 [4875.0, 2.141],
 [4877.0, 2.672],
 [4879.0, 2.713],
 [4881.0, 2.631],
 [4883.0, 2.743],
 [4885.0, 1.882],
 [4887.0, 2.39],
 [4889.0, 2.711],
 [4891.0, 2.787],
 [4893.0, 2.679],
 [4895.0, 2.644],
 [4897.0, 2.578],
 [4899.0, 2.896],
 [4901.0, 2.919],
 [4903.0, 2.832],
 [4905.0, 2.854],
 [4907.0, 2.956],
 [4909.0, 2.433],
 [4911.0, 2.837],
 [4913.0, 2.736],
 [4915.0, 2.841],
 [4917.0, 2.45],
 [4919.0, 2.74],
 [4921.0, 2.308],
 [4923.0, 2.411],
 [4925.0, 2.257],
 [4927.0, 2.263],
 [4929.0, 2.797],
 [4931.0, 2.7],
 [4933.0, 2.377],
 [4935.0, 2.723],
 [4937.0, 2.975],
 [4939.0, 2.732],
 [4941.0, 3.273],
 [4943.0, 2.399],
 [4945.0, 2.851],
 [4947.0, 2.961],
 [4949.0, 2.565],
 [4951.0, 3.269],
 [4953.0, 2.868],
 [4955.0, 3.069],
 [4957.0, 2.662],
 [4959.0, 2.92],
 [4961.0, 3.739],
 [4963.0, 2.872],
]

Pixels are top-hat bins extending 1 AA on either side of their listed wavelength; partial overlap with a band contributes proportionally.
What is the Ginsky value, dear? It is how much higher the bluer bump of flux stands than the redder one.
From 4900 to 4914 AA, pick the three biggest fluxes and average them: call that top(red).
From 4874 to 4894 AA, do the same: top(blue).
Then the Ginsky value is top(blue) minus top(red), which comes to -0.16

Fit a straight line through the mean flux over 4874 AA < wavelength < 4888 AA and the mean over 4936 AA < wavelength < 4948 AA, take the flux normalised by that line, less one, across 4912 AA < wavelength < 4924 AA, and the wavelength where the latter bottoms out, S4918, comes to 4921.0 AA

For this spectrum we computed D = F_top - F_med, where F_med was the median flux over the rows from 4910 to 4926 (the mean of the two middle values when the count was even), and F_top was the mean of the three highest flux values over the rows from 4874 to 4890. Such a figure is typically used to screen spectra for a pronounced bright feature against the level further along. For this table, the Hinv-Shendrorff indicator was 0.13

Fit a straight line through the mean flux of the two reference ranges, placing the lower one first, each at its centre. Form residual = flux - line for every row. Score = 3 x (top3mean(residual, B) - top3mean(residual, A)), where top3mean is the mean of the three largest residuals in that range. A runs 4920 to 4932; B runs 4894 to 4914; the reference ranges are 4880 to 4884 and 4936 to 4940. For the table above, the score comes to 1.1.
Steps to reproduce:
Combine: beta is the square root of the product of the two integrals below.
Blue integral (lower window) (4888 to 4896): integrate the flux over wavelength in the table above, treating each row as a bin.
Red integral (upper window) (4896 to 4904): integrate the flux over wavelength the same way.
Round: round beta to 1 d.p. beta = 22.0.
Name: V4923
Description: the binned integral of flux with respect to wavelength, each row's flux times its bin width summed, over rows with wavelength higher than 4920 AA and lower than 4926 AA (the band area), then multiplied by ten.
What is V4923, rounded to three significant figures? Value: 140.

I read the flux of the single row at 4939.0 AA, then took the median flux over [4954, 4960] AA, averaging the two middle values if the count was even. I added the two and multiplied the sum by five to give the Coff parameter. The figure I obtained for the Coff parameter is 28.3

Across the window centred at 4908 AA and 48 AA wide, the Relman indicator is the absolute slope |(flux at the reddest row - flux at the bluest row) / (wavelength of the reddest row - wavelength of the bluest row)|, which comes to 0.0178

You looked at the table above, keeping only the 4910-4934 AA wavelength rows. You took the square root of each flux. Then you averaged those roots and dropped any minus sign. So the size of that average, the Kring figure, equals 1.60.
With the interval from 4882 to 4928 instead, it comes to 1.61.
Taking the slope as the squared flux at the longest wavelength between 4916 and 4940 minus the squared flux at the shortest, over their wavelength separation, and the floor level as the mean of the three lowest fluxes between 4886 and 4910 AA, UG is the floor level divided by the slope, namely 37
